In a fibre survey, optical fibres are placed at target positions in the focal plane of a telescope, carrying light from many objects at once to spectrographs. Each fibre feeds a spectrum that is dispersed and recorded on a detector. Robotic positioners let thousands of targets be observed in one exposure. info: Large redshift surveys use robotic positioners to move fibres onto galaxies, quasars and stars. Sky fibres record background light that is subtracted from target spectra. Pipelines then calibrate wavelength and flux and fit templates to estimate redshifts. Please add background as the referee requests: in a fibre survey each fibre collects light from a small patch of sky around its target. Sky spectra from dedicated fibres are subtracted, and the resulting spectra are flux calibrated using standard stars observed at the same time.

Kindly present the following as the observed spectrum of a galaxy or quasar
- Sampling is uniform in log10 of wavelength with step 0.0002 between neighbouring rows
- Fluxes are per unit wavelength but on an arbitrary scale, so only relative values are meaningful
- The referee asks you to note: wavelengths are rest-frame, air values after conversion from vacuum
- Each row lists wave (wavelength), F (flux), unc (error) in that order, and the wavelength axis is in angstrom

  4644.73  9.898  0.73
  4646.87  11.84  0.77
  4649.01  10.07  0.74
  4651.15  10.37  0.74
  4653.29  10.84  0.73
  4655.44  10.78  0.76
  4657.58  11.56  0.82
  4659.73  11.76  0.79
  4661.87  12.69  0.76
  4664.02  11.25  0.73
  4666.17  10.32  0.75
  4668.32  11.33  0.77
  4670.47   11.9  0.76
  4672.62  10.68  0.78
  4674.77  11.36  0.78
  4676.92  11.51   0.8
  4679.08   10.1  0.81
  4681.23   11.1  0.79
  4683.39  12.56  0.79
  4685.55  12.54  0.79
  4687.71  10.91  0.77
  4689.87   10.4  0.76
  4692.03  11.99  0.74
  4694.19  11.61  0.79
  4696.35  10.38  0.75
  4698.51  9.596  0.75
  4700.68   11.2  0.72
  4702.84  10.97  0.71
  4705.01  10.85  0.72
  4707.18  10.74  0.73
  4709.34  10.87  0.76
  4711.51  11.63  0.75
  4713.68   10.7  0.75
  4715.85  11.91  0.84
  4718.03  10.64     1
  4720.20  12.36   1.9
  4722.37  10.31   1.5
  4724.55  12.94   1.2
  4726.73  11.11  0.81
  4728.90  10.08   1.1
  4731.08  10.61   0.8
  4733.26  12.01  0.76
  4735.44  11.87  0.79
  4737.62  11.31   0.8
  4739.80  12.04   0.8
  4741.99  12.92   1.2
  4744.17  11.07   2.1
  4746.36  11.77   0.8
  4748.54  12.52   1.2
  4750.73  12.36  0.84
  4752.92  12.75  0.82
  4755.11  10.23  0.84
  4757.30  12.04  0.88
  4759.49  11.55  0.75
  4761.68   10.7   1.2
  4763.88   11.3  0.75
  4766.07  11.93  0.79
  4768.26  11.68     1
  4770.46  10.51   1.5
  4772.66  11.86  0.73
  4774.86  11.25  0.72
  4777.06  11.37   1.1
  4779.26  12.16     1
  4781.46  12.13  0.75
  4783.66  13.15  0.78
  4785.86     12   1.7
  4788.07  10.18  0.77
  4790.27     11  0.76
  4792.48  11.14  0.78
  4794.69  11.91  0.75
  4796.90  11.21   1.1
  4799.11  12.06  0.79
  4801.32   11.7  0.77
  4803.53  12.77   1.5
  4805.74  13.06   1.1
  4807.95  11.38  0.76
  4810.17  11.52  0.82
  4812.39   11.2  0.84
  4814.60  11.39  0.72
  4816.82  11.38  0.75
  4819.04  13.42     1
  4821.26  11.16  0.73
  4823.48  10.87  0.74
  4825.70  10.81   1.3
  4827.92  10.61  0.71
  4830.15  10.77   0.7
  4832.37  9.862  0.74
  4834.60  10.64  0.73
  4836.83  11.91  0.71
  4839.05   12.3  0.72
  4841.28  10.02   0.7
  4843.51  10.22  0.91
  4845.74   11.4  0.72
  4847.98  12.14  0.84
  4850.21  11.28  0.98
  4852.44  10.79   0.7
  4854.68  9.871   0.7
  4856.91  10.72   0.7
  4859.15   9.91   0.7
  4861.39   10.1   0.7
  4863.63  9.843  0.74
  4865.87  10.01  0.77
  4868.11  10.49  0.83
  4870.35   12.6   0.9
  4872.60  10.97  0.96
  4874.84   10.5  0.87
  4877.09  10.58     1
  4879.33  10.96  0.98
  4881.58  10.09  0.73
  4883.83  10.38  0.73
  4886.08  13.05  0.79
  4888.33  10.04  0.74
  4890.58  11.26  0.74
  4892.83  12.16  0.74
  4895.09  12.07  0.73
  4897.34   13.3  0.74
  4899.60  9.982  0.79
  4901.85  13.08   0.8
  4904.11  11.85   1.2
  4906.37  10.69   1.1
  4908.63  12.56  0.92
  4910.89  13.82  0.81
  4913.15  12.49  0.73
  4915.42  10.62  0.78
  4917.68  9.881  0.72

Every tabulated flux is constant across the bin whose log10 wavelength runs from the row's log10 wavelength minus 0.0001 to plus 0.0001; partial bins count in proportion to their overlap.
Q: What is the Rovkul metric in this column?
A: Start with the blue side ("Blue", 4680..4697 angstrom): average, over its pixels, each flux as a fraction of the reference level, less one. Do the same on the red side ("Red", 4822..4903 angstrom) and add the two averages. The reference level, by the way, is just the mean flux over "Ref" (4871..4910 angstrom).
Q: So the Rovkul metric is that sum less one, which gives -1.03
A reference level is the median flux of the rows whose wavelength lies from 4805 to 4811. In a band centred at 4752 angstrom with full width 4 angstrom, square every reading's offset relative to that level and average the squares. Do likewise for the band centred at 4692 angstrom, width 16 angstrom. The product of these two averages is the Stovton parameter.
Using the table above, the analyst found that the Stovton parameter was 1.3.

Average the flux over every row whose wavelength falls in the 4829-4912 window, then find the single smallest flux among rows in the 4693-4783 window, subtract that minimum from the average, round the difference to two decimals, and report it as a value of 1.55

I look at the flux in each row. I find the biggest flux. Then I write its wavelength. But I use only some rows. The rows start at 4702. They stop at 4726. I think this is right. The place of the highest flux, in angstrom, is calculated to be 4724.55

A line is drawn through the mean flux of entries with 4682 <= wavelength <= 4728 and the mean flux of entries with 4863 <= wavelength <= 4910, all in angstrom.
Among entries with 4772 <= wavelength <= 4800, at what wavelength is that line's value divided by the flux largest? 4788.07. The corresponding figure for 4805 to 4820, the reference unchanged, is 4812.39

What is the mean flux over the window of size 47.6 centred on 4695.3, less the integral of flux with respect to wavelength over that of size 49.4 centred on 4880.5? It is -537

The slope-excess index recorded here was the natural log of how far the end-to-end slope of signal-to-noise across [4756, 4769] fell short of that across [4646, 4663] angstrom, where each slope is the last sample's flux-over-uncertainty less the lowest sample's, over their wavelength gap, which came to -1.3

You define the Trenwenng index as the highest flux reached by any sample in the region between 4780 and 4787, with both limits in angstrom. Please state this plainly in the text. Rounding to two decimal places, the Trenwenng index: 13.15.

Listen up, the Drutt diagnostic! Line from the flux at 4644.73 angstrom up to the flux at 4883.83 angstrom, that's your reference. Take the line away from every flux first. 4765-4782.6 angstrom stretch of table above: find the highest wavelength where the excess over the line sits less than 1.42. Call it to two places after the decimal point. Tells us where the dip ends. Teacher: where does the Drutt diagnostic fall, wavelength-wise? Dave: 4777.06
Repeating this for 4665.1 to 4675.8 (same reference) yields 4674.77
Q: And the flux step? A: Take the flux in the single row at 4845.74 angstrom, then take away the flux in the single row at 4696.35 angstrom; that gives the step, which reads 1.0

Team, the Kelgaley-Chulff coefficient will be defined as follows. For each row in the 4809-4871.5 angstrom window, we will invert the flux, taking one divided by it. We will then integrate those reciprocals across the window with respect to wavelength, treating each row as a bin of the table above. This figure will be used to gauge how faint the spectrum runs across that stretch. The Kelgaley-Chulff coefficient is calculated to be 6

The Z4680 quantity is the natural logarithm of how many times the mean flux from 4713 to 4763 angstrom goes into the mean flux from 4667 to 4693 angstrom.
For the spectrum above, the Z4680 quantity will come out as -0.02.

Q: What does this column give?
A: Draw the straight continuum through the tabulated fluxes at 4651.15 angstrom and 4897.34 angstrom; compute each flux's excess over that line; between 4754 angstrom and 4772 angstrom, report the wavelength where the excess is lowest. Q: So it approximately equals 4755.11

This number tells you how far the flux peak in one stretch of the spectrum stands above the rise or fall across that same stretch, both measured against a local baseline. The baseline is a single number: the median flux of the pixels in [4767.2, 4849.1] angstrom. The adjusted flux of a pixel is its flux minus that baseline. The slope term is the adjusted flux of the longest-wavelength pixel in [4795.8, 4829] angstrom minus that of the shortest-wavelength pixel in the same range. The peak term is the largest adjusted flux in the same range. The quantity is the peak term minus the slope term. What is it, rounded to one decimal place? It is 2.6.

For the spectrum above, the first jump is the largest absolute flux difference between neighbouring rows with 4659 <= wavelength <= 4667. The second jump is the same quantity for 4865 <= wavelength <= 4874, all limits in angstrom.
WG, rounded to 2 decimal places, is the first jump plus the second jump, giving 3.55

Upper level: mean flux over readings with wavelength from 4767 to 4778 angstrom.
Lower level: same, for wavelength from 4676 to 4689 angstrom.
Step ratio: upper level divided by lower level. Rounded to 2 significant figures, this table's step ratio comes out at 0.99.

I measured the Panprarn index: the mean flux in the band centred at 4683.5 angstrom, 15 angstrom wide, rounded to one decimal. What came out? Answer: 11.3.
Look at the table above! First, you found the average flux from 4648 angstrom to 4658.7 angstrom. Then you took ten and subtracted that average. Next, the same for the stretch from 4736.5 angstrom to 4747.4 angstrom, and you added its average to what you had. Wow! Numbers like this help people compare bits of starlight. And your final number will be 11.1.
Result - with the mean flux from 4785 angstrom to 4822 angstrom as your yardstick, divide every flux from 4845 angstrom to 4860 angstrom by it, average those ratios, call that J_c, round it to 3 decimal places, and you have 0.931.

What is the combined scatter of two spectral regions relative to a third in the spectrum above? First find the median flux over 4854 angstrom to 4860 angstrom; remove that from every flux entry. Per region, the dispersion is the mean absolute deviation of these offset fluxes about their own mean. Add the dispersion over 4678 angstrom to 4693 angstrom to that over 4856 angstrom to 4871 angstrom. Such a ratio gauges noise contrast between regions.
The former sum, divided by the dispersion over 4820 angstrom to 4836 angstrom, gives 5.8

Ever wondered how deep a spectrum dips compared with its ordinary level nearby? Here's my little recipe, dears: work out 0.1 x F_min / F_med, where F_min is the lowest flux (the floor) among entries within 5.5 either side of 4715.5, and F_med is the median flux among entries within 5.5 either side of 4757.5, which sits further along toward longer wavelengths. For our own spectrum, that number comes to 0.092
